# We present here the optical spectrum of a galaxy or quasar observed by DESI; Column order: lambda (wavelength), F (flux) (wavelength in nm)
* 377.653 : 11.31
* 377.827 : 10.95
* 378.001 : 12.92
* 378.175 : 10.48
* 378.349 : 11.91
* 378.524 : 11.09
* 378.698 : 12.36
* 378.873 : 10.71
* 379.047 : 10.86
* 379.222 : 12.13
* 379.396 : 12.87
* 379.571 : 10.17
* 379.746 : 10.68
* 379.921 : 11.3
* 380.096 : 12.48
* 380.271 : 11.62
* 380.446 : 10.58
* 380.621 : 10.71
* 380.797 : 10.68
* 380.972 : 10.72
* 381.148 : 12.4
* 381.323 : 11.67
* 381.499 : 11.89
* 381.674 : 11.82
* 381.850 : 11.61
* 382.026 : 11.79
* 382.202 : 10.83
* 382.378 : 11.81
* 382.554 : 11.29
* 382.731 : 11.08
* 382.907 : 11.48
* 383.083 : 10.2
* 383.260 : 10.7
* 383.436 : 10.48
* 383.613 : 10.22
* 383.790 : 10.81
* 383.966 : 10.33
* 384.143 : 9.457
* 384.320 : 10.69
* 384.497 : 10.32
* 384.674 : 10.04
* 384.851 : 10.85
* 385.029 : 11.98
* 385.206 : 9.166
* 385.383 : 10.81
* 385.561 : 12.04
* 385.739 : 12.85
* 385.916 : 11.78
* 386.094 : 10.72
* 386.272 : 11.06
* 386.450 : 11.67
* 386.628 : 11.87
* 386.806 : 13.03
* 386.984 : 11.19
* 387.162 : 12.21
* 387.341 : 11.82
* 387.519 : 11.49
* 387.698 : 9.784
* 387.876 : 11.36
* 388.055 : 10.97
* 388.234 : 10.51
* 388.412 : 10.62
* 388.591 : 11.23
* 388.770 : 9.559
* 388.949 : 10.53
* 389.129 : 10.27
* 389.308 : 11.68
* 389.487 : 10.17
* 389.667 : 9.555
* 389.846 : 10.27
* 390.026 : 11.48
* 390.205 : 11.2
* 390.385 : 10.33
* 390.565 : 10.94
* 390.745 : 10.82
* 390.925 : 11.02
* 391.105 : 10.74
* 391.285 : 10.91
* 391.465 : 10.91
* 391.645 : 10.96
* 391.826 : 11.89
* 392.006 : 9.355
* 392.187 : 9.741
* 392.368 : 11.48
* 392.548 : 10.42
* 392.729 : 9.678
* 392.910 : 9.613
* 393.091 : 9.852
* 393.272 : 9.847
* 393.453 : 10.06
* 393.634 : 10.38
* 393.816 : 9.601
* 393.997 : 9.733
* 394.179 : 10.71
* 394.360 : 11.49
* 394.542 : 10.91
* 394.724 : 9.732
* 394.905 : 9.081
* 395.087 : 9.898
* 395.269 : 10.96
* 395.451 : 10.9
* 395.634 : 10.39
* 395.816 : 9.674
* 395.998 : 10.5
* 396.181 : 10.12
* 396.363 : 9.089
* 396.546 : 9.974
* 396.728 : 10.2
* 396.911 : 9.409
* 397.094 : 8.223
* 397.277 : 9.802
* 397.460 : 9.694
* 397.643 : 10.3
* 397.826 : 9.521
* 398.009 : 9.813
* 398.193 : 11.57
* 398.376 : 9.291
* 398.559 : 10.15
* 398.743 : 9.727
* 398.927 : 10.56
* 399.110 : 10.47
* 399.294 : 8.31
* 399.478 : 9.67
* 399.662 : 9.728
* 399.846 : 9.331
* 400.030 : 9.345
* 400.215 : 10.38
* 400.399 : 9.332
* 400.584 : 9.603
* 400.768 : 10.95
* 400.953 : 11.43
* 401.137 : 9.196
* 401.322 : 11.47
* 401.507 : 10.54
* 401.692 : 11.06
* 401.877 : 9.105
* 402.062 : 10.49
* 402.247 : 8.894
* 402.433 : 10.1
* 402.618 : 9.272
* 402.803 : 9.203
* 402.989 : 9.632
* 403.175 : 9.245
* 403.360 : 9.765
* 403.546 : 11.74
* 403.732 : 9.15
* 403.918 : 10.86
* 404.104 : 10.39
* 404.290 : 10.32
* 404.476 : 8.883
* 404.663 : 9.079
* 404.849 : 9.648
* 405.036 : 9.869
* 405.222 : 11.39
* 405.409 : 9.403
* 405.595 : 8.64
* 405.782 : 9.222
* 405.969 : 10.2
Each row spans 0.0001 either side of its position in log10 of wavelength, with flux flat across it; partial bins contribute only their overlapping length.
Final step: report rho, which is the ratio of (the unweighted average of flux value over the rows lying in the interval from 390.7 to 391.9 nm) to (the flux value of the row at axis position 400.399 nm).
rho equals 1.18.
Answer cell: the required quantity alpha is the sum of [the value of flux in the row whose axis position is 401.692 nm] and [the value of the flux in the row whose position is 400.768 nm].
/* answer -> 22.0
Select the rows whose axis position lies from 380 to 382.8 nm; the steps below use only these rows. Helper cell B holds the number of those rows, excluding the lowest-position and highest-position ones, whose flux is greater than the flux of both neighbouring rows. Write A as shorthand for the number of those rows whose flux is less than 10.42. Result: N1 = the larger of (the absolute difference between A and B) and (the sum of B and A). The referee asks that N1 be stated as 5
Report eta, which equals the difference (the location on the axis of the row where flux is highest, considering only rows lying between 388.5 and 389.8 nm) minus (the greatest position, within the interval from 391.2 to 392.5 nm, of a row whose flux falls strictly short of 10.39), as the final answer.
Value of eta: -2.88 nm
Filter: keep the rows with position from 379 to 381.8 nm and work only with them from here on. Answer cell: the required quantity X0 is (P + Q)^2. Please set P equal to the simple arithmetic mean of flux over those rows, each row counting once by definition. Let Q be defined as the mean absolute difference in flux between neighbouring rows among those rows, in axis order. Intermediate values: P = 11.4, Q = 0.79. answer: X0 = 149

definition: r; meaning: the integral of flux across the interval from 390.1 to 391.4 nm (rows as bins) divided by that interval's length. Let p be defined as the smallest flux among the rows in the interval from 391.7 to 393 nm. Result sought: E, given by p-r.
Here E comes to -1.5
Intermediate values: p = 9.355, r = 10.9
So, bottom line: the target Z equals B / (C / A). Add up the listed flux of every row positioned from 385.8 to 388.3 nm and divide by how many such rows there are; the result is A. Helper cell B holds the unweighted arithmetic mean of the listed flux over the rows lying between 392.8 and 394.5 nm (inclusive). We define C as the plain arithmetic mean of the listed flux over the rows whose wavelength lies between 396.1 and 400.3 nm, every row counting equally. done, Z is 11.8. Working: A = 11.4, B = 10.1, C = 9.8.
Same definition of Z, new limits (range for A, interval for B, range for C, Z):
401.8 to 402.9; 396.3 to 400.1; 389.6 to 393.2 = 8.8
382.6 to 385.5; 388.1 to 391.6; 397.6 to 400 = 11.4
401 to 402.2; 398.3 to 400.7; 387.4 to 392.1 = 9.3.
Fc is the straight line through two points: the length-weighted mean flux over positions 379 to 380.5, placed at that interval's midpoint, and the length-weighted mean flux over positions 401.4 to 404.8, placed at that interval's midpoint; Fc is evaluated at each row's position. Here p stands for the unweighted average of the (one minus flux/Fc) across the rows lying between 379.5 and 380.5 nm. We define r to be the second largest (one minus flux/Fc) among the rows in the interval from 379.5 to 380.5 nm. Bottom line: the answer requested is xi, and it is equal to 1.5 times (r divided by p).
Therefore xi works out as 4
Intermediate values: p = 0.025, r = 0.07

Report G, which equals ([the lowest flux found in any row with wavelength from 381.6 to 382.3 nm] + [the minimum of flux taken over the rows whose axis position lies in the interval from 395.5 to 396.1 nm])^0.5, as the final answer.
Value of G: 4.528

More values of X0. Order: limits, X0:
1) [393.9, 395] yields 123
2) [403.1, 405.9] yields 118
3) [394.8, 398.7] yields 116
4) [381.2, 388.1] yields 143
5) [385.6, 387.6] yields 159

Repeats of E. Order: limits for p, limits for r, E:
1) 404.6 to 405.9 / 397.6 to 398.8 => -1.4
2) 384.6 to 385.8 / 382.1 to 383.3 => -1.9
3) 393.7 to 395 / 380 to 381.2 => -2.2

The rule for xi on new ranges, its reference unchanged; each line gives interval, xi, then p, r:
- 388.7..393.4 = 11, 0.017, 0.12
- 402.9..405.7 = -19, -0.007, 0.09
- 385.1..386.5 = -2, -0.021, 0.03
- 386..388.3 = -1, -0.038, 0.03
